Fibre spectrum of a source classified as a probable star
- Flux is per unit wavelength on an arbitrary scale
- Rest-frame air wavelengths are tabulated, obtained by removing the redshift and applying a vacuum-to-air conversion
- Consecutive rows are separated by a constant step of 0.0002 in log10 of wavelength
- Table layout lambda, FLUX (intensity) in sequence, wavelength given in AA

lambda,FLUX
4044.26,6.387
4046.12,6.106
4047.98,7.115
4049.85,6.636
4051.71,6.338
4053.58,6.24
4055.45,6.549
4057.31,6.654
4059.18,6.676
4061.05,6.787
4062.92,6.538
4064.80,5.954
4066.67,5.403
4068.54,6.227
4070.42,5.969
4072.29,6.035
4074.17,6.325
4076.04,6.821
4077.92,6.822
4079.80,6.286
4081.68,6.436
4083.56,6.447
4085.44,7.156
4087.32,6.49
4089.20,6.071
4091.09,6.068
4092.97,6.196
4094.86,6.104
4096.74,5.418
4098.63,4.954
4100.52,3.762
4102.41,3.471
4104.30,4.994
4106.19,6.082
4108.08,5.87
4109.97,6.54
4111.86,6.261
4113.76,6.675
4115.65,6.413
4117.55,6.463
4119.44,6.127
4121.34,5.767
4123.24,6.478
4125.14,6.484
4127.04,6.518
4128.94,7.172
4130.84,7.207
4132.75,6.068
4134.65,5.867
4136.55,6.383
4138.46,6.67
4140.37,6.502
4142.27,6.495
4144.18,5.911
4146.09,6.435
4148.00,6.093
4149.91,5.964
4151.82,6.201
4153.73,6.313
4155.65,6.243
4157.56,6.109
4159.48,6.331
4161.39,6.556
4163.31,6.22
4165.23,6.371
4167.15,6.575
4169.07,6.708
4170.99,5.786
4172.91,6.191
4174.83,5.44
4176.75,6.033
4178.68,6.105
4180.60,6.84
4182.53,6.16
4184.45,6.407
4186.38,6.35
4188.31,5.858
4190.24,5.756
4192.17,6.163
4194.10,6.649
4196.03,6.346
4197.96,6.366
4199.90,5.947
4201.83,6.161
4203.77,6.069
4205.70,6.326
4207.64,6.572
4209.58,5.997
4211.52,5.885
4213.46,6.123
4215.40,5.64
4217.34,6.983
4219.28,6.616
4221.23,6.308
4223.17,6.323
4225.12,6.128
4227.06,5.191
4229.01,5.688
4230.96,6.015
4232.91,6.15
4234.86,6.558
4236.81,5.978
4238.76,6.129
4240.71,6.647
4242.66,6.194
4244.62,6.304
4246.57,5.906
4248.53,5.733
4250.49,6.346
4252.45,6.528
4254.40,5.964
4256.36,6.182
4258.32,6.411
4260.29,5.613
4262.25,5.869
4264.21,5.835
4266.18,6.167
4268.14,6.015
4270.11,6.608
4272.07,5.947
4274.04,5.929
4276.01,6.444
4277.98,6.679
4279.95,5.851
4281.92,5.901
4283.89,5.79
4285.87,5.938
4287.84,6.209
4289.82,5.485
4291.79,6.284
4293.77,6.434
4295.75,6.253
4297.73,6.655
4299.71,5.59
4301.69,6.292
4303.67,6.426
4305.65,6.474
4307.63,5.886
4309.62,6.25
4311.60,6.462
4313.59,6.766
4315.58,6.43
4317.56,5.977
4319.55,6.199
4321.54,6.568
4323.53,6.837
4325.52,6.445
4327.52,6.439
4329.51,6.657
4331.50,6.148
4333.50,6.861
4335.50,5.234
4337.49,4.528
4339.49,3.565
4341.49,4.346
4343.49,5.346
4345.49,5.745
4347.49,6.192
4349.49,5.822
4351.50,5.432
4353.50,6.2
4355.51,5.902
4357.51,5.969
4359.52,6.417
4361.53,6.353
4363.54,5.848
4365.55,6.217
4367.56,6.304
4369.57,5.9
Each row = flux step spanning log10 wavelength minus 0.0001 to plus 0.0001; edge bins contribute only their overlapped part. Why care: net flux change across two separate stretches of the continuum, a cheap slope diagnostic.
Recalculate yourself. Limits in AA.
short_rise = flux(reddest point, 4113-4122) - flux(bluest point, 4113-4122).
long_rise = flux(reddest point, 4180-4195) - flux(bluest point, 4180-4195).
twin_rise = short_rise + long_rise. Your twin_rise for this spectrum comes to -1.1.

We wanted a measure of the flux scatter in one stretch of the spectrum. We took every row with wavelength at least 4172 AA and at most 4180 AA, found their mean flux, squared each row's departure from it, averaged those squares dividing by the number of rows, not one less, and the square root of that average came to 0.30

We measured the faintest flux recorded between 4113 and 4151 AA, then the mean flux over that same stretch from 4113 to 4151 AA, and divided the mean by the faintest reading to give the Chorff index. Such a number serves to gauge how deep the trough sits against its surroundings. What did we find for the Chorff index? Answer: 1.11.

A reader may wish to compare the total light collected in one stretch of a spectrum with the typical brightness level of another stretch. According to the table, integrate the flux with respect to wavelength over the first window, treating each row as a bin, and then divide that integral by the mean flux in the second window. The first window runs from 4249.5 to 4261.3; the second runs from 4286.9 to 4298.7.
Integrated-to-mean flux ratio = 11.7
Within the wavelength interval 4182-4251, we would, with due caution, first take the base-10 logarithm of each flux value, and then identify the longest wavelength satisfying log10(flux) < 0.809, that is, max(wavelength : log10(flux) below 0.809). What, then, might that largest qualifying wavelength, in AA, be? 4250.49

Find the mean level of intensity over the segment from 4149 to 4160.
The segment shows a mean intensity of 6.19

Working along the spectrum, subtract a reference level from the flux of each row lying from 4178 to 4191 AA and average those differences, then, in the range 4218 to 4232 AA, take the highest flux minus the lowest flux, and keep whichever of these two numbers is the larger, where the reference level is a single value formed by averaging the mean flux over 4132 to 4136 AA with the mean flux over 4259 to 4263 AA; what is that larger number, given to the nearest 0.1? 1.4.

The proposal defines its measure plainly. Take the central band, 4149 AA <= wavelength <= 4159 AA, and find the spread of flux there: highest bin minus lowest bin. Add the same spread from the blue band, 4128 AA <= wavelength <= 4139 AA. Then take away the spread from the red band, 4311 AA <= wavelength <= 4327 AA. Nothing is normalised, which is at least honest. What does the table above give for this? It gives 0.8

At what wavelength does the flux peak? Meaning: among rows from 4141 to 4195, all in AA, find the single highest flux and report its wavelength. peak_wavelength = 4180.60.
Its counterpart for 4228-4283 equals 4277.98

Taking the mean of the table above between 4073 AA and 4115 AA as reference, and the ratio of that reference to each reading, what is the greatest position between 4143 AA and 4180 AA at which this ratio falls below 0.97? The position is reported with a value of 4172.91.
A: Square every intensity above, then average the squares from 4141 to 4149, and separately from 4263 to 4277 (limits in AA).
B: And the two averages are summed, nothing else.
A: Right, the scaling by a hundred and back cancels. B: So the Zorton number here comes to 77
